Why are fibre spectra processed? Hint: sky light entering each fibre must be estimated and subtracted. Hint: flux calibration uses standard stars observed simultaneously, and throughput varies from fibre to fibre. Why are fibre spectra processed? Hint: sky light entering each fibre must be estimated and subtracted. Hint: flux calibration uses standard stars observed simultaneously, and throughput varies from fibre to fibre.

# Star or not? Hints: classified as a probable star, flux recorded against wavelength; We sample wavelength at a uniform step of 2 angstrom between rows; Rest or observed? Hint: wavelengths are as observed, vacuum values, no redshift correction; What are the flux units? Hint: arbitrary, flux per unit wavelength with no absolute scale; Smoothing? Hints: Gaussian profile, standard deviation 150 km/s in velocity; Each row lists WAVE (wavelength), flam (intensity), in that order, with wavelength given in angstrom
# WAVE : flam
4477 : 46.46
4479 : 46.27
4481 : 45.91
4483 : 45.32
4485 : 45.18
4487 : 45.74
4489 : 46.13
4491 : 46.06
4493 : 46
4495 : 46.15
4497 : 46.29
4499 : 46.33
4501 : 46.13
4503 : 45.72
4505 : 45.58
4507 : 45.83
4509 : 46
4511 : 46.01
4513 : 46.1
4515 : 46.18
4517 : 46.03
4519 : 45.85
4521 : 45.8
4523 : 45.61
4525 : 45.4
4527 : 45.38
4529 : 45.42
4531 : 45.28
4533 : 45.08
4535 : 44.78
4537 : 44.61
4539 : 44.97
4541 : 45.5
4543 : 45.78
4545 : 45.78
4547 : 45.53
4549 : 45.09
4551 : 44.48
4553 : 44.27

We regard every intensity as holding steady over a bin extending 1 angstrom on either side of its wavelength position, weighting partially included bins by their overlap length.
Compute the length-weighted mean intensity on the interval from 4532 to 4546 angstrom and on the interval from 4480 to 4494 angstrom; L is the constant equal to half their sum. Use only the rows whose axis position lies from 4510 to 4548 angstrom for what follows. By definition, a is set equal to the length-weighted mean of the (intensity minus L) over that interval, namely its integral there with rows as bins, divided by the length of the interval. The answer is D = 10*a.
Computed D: 0.4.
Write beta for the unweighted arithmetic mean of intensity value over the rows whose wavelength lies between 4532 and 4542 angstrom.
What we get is 44.99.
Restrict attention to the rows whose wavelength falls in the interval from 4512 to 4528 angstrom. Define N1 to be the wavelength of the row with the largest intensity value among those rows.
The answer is 4515 angstrom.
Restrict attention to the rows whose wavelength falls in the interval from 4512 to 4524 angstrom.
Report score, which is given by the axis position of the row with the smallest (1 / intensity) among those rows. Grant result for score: 4515 angstrom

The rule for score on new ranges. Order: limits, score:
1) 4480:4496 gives 4495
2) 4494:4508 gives 4499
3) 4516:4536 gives 4517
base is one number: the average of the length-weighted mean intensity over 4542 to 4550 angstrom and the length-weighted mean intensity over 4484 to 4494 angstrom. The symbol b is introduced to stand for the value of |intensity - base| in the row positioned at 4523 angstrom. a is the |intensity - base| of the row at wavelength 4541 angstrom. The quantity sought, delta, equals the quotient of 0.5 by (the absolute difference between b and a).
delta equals 5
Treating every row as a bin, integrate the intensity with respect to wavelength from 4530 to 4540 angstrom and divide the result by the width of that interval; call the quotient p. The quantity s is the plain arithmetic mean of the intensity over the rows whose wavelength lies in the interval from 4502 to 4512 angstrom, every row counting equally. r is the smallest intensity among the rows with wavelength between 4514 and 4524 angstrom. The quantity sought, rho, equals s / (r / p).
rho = 45.2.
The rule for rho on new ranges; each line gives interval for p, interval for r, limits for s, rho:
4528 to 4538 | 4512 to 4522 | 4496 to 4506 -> 45.2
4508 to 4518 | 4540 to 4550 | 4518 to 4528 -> 46.6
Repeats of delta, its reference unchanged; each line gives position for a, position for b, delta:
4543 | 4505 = 71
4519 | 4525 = 4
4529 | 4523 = 3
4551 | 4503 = 0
